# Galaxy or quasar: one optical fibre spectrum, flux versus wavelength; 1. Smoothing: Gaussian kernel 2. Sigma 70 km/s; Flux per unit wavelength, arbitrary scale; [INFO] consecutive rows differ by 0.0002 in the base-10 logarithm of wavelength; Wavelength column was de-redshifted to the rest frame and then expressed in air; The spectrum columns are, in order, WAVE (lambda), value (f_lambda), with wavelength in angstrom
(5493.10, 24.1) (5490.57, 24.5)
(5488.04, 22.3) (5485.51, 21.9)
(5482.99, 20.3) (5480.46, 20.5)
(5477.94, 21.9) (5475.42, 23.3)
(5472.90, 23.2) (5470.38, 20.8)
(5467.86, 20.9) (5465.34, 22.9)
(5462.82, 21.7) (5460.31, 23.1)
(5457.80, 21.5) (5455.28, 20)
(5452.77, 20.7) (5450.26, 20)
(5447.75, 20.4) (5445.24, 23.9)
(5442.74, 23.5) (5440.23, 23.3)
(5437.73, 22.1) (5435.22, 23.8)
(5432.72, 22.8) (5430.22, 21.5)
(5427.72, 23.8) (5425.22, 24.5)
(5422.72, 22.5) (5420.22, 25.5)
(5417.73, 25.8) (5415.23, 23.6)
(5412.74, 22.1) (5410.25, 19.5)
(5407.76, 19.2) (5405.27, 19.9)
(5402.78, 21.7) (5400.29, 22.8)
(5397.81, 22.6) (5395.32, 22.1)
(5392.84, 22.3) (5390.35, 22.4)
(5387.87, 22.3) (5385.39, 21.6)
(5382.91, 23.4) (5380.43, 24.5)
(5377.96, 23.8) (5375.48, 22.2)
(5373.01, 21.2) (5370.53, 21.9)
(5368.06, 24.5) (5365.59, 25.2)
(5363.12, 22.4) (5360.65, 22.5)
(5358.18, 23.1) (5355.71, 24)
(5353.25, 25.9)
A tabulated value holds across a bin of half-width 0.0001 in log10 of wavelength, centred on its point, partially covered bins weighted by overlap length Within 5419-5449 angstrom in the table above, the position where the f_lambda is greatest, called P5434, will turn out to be 5420.22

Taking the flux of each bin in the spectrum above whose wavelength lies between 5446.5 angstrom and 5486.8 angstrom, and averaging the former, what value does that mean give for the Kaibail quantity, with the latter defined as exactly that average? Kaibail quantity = 21.4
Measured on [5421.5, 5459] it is 22.3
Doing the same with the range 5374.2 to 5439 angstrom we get 22.6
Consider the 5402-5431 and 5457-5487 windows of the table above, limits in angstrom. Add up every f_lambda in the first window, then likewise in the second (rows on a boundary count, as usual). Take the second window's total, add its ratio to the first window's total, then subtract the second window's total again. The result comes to 0.97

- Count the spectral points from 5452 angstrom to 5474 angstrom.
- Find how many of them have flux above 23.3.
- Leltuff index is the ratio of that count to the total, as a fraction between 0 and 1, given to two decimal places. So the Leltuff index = 0.00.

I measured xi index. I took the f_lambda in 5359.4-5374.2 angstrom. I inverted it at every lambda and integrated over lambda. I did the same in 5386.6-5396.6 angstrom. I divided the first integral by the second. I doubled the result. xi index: 2.9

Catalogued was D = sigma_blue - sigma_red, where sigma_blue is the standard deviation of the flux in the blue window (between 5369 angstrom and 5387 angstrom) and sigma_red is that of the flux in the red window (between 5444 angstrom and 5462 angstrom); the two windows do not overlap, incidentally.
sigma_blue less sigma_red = -0.3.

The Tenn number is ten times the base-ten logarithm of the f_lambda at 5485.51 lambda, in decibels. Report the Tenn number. 13.4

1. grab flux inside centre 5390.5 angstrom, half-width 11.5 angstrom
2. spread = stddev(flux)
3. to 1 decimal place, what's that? 0.8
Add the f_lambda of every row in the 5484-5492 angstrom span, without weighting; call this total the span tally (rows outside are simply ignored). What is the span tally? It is 69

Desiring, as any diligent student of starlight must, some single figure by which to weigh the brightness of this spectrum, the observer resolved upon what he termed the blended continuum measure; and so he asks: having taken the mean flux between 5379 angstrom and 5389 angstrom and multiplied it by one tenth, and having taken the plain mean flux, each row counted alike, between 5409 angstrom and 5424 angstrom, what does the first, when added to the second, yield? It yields 25.5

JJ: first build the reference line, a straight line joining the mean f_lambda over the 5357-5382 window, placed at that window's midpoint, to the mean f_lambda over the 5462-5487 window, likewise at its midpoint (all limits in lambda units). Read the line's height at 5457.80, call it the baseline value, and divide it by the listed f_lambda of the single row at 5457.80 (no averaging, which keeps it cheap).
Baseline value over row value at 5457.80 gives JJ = 1.02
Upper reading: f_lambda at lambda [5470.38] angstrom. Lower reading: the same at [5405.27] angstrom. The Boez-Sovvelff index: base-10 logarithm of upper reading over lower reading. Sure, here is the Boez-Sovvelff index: 0.019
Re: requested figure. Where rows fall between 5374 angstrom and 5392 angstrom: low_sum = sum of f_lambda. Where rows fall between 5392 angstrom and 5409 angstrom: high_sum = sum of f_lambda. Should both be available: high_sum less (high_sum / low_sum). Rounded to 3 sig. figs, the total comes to 150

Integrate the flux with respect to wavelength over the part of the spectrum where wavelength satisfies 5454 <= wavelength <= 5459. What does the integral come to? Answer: 104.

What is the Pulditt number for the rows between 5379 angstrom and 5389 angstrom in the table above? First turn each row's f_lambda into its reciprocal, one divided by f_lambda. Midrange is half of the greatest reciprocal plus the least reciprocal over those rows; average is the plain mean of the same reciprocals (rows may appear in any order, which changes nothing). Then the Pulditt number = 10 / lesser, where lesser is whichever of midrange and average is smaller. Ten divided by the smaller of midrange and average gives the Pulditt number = 230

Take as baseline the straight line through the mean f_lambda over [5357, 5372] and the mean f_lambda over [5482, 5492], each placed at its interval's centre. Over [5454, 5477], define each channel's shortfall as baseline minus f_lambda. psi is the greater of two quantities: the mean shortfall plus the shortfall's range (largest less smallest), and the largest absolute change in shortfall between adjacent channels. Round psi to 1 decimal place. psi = 4.0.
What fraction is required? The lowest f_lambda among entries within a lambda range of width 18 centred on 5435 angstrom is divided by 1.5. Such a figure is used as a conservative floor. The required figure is 14.3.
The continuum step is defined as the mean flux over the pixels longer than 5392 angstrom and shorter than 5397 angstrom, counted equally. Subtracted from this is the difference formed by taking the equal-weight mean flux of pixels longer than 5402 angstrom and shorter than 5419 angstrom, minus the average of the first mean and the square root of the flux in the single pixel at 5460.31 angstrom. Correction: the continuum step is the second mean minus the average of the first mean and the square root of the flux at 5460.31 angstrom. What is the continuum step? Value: 8.2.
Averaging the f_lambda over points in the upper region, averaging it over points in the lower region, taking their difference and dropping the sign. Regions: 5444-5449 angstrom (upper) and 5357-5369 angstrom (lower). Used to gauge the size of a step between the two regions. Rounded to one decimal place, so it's 1.4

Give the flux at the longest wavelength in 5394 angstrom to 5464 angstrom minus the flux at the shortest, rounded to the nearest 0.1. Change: -0.4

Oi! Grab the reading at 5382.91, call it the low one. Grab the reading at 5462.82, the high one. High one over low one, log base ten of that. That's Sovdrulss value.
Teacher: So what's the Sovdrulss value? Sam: -0.03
